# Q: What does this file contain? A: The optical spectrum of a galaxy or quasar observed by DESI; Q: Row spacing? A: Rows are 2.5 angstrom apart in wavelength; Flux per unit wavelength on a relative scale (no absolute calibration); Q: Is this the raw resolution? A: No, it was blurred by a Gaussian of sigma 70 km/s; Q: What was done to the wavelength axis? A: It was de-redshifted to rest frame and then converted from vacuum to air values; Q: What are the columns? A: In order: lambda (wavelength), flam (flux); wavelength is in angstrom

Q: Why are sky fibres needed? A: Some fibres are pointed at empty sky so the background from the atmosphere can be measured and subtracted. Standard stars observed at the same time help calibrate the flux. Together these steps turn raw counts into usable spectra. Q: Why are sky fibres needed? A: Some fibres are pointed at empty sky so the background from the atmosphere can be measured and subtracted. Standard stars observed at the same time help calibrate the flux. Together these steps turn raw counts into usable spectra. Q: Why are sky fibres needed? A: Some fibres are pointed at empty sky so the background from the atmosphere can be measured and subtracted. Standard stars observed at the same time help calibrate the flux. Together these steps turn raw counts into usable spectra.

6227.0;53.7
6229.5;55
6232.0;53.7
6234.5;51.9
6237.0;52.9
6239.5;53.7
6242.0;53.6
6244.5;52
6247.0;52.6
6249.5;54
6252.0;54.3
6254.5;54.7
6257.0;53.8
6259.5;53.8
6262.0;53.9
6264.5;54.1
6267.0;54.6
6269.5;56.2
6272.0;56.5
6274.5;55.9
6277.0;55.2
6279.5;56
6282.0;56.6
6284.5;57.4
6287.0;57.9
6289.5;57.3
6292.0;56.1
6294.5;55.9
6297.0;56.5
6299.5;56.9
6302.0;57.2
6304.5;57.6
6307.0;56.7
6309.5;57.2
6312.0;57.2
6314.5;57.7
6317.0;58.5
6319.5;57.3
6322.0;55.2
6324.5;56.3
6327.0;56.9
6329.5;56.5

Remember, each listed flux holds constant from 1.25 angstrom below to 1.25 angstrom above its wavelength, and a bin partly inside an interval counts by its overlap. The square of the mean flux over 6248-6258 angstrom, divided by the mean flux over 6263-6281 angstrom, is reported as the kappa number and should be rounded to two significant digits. 53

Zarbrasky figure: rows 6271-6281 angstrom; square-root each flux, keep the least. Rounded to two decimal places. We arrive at 7.43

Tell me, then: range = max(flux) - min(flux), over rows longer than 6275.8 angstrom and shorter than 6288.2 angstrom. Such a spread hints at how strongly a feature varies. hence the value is 2.7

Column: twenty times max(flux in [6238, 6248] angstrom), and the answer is 1074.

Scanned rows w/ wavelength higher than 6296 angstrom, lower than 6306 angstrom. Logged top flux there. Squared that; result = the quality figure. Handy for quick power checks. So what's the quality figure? 3318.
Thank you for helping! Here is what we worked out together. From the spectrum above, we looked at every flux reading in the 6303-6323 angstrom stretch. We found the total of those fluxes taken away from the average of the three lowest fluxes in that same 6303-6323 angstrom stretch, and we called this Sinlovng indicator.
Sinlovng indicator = -401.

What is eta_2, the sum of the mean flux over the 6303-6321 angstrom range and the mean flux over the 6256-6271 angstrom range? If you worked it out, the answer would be 112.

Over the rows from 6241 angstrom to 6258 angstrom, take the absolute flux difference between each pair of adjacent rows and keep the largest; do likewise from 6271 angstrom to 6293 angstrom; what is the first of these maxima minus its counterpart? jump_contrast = 0.40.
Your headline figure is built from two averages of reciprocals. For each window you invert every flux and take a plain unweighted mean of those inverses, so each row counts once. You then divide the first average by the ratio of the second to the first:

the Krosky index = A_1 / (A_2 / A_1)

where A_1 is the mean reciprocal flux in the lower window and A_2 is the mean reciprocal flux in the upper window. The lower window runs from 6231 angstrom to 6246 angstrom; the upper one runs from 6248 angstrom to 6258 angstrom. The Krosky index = 0.0193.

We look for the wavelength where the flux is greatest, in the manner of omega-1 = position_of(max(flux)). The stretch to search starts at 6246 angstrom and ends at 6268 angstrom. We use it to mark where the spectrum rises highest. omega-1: 6254.5 angstrom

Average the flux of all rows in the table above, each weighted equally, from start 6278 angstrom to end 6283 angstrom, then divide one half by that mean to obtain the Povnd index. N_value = 0.0089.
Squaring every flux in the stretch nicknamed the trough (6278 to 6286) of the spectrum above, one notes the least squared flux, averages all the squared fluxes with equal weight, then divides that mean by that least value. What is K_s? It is 1.02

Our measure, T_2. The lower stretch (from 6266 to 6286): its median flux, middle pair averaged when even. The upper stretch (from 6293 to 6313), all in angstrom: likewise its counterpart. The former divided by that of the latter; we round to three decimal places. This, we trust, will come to 0.983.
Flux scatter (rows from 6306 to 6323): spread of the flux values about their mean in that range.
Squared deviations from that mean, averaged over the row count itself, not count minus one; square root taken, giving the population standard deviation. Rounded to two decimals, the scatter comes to 0.94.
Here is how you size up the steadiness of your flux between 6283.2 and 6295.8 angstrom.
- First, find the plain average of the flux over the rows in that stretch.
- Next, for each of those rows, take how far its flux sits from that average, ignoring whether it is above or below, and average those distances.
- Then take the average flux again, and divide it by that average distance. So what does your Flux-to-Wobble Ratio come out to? 77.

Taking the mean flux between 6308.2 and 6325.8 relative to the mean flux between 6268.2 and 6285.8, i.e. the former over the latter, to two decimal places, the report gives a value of 1.01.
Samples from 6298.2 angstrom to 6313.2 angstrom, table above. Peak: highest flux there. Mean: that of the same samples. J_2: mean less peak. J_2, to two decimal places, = -0.47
